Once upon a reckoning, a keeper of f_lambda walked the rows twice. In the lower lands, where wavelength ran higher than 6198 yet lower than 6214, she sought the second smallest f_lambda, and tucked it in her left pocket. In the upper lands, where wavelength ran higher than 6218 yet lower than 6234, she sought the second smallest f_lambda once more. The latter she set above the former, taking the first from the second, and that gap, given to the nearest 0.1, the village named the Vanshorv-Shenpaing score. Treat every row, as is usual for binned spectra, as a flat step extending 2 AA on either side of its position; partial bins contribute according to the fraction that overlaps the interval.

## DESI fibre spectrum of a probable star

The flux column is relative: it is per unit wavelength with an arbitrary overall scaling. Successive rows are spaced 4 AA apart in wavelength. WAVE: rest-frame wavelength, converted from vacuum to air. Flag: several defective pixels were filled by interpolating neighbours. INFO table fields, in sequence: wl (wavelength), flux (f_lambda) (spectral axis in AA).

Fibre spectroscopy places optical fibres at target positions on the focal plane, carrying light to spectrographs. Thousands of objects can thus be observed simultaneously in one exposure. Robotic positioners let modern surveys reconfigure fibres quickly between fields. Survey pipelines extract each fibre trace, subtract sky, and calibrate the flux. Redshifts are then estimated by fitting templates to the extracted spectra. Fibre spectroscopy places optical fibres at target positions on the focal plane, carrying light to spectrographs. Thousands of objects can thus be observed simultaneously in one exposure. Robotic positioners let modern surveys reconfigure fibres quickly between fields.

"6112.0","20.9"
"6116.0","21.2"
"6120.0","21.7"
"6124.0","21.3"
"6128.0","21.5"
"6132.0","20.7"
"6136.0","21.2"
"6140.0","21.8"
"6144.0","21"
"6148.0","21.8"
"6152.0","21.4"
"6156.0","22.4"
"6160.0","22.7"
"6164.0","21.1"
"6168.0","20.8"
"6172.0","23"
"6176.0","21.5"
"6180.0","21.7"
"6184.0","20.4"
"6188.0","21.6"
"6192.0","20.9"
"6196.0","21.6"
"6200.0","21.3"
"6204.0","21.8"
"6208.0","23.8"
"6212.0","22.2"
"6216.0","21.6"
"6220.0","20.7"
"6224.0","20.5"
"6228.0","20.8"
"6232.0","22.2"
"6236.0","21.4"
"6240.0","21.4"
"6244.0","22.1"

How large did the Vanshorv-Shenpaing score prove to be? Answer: -1.1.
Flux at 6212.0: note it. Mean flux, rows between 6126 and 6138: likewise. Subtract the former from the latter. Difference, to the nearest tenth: -1.1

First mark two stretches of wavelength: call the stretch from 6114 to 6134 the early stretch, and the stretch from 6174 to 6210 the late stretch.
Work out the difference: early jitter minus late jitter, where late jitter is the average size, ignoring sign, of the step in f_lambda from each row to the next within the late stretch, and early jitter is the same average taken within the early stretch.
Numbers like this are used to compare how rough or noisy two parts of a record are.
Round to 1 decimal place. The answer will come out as -0.4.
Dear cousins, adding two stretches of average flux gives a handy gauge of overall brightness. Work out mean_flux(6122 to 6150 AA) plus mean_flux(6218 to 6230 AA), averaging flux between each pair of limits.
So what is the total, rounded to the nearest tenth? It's 42.0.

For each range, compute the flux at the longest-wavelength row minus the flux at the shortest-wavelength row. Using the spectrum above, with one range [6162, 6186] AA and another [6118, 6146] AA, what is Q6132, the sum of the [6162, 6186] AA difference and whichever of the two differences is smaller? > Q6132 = -1.4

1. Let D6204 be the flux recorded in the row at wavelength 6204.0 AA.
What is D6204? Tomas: 21.8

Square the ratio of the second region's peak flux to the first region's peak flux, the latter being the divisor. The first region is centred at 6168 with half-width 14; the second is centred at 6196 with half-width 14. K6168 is 1.07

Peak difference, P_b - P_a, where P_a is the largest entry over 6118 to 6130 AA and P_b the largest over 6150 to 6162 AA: 1.0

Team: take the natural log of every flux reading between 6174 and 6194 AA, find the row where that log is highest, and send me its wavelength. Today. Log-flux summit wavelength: 6180.0 AA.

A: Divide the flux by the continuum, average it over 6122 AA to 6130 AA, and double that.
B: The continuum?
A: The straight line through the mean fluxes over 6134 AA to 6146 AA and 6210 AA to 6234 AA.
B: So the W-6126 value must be 2.01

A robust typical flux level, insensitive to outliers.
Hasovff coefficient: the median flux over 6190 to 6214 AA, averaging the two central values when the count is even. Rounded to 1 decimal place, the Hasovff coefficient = 21.7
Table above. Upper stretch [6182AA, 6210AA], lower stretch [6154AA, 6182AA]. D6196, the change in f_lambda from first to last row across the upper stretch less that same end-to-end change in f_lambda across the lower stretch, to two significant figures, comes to 4.1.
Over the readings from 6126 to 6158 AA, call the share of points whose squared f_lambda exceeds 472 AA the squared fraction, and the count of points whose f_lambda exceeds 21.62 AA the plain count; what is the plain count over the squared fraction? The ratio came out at 8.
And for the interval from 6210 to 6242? 8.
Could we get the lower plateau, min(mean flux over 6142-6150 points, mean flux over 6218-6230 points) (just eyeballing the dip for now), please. 20.7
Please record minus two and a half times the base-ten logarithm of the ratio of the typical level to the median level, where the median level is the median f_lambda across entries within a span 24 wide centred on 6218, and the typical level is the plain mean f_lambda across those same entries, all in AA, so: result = -0.020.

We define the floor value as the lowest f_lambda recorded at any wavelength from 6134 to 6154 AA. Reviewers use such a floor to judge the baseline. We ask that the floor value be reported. 21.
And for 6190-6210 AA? 20.9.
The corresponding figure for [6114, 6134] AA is 20.7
